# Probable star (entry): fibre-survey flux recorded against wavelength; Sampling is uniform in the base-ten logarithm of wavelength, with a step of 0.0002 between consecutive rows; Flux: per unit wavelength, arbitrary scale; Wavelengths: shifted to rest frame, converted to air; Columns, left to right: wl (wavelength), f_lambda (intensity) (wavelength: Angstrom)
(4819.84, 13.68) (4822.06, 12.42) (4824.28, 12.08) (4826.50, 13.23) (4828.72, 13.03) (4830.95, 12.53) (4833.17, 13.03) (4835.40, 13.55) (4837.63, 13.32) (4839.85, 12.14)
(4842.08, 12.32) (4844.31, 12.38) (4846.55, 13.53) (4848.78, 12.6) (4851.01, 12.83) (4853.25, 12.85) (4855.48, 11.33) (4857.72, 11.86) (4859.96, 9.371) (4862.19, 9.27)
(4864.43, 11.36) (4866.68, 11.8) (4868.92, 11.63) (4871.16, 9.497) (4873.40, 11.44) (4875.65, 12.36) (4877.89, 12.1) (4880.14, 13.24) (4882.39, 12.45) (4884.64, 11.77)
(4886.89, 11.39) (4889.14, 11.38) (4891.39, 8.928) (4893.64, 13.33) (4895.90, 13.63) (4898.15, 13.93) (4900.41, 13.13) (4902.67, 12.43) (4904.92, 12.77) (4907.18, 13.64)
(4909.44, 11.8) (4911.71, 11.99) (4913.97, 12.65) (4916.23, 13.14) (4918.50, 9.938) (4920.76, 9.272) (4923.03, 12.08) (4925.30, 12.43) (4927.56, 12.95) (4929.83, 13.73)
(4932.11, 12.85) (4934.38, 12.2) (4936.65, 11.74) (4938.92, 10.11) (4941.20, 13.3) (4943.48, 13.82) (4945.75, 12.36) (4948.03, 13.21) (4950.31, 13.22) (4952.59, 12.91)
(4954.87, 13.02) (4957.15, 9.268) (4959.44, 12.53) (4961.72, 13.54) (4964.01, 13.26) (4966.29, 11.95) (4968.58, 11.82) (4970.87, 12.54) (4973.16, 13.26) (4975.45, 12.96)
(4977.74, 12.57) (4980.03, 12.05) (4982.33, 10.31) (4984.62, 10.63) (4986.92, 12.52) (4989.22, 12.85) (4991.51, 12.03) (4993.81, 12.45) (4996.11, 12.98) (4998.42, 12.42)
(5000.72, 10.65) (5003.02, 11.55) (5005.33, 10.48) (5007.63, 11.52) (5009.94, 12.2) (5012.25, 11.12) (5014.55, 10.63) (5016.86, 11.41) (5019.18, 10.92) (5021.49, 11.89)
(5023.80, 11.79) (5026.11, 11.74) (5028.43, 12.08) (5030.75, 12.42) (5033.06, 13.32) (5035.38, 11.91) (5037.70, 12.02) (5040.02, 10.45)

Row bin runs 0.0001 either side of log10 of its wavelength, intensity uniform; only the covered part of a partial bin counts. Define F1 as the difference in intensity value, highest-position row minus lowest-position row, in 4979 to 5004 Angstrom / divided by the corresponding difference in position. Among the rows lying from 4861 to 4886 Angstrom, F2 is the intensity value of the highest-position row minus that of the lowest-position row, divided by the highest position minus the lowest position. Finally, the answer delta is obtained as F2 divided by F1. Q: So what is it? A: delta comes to -5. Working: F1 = -0.022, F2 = 0.11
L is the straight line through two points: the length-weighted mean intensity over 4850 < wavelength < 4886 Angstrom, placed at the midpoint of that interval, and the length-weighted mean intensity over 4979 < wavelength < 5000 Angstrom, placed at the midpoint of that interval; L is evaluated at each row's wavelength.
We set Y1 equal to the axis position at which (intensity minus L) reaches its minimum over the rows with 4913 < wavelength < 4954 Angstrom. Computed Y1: 4920.76 Angstrom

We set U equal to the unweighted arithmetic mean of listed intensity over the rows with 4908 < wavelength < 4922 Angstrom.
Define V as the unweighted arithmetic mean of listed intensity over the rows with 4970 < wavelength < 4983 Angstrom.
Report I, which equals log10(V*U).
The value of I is 2.149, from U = 11.5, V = 12.3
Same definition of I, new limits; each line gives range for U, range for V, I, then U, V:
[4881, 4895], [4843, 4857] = 2.162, 11.5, 12.6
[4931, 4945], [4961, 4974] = 2.196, 12.3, 12.7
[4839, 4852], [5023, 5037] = 2.188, 12.6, 12.2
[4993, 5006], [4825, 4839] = 2.188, 11.8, 13.1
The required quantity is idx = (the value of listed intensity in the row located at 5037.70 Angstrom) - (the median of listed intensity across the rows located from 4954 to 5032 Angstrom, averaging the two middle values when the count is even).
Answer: 0.0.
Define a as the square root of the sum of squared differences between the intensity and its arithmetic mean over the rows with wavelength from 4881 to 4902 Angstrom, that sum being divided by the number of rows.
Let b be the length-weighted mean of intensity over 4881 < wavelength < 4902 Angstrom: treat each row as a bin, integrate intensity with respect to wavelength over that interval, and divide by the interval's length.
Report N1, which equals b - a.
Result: 10.8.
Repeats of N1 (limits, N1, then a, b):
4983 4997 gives 11.4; 0.8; 12.2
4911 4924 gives 10.1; 1.4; 11.5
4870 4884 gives 10.7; 1.2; 11.8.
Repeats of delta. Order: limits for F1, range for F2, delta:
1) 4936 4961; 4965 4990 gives 1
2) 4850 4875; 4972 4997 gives 0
